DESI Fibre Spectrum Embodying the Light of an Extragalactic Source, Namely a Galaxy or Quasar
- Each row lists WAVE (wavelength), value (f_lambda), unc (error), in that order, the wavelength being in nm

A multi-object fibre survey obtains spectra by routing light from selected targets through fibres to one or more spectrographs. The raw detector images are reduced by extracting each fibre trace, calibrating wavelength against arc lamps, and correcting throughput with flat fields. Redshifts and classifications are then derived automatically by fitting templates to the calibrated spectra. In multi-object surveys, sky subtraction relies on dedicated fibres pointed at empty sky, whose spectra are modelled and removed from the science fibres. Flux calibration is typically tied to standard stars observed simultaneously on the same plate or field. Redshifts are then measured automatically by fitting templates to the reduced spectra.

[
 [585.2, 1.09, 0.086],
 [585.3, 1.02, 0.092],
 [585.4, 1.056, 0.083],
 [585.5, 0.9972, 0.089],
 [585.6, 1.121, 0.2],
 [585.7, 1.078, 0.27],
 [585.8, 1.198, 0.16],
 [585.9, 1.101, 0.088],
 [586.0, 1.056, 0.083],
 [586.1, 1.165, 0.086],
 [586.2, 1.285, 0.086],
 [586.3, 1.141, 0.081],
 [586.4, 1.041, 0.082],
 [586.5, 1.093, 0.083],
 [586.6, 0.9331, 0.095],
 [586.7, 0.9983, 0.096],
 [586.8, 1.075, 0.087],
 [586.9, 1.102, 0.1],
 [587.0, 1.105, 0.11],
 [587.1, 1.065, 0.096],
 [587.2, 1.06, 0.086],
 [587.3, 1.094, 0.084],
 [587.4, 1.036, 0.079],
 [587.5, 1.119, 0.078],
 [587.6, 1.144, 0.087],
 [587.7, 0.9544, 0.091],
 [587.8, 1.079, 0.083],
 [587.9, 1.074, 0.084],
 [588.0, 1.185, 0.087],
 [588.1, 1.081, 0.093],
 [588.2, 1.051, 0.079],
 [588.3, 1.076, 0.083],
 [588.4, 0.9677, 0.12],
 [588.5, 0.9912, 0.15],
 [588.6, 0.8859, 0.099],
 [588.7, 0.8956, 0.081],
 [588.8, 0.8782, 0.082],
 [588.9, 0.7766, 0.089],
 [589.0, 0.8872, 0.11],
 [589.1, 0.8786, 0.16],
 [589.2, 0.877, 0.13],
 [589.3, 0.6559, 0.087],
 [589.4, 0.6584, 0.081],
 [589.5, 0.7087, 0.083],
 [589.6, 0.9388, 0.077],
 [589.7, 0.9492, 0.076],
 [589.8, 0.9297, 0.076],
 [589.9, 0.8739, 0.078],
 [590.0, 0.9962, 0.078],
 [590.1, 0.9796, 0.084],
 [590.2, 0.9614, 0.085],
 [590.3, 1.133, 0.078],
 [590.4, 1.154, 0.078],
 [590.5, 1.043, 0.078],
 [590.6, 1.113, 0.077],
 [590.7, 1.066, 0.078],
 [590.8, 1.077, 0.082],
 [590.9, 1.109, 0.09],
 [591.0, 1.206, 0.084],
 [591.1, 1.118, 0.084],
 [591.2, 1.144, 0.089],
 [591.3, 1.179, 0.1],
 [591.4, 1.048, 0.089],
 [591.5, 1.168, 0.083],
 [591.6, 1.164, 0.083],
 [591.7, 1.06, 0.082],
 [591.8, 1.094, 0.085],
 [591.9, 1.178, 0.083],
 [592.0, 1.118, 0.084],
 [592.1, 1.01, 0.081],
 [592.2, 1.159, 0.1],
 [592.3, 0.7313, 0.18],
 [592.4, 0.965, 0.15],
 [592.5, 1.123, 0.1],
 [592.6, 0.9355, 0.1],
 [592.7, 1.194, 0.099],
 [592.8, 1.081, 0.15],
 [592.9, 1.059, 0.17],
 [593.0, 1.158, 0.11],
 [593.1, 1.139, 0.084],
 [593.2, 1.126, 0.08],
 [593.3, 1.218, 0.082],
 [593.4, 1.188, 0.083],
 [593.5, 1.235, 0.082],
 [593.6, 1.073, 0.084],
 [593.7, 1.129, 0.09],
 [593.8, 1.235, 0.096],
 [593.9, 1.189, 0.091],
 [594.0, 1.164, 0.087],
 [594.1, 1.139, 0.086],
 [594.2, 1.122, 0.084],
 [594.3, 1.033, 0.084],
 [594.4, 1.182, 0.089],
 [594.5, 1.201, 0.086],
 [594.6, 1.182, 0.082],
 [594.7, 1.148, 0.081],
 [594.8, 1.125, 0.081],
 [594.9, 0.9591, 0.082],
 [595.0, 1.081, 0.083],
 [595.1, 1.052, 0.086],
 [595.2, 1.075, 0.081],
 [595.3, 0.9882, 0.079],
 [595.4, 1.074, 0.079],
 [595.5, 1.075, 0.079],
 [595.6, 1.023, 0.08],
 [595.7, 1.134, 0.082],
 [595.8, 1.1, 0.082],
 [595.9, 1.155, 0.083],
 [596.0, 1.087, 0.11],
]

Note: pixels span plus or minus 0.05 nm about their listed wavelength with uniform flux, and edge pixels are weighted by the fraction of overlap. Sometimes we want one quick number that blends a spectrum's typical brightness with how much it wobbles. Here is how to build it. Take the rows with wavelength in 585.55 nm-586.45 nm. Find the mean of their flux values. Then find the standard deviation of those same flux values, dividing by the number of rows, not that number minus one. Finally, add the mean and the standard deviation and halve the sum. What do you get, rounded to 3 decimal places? 0.602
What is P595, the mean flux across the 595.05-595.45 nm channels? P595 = 1.047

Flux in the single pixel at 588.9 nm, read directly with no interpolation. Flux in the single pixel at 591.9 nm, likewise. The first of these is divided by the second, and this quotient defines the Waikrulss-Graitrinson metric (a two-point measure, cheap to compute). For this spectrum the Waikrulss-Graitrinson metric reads 0.66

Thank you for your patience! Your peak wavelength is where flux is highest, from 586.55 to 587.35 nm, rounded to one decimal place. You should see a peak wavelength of 587.0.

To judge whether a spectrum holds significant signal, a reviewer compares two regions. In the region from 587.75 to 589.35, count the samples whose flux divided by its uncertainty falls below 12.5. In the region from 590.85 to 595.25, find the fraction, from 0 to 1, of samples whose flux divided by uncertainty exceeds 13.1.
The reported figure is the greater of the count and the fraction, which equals 11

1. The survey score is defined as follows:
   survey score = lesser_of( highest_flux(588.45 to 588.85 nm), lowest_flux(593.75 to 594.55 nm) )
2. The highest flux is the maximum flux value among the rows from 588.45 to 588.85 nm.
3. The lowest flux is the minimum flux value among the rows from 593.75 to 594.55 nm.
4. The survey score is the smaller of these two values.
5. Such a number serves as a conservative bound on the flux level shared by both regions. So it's 0.99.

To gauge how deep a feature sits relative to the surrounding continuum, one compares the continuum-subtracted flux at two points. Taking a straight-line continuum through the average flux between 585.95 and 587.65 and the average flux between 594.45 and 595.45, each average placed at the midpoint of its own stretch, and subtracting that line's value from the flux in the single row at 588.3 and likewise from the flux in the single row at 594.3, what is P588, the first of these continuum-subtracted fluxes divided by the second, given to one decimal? 0.2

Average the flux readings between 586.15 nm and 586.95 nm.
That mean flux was 1.08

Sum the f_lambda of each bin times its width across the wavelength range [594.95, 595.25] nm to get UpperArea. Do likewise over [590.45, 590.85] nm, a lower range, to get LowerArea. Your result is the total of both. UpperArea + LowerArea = 0.75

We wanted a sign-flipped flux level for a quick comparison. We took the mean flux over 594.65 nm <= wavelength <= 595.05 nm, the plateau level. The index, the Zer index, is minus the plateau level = -1.08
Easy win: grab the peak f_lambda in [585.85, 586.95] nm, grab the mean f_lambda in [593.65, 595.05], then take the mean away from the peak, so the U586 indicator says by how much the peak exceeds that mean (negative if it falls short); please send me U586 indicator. 0.15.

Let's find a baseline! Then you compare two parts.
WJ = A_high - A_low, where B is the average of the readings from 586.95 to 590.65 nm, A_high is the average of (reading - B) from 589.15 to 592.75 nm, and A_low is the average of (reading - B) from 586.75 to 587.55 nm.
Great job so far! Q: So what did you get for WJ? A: -0.06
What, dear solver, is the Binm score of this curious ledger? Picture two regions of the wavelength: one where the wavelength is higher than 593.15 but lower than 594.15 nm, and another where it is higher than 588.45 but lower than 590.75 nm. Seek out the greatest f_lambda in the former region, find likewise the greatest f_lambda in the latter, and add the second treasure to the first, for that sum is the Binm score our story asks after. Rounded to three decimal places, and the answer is 2.389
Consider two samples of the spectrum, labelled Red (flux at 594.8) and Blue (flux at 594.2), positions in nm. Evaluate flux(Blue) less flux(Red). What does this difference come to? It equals -0.003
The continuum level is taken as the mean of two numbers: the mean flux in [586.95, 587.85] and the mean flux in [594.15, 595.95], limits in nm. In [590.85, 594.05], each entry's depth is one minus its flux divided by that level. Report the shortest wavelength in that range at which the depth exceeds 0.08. 592.3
